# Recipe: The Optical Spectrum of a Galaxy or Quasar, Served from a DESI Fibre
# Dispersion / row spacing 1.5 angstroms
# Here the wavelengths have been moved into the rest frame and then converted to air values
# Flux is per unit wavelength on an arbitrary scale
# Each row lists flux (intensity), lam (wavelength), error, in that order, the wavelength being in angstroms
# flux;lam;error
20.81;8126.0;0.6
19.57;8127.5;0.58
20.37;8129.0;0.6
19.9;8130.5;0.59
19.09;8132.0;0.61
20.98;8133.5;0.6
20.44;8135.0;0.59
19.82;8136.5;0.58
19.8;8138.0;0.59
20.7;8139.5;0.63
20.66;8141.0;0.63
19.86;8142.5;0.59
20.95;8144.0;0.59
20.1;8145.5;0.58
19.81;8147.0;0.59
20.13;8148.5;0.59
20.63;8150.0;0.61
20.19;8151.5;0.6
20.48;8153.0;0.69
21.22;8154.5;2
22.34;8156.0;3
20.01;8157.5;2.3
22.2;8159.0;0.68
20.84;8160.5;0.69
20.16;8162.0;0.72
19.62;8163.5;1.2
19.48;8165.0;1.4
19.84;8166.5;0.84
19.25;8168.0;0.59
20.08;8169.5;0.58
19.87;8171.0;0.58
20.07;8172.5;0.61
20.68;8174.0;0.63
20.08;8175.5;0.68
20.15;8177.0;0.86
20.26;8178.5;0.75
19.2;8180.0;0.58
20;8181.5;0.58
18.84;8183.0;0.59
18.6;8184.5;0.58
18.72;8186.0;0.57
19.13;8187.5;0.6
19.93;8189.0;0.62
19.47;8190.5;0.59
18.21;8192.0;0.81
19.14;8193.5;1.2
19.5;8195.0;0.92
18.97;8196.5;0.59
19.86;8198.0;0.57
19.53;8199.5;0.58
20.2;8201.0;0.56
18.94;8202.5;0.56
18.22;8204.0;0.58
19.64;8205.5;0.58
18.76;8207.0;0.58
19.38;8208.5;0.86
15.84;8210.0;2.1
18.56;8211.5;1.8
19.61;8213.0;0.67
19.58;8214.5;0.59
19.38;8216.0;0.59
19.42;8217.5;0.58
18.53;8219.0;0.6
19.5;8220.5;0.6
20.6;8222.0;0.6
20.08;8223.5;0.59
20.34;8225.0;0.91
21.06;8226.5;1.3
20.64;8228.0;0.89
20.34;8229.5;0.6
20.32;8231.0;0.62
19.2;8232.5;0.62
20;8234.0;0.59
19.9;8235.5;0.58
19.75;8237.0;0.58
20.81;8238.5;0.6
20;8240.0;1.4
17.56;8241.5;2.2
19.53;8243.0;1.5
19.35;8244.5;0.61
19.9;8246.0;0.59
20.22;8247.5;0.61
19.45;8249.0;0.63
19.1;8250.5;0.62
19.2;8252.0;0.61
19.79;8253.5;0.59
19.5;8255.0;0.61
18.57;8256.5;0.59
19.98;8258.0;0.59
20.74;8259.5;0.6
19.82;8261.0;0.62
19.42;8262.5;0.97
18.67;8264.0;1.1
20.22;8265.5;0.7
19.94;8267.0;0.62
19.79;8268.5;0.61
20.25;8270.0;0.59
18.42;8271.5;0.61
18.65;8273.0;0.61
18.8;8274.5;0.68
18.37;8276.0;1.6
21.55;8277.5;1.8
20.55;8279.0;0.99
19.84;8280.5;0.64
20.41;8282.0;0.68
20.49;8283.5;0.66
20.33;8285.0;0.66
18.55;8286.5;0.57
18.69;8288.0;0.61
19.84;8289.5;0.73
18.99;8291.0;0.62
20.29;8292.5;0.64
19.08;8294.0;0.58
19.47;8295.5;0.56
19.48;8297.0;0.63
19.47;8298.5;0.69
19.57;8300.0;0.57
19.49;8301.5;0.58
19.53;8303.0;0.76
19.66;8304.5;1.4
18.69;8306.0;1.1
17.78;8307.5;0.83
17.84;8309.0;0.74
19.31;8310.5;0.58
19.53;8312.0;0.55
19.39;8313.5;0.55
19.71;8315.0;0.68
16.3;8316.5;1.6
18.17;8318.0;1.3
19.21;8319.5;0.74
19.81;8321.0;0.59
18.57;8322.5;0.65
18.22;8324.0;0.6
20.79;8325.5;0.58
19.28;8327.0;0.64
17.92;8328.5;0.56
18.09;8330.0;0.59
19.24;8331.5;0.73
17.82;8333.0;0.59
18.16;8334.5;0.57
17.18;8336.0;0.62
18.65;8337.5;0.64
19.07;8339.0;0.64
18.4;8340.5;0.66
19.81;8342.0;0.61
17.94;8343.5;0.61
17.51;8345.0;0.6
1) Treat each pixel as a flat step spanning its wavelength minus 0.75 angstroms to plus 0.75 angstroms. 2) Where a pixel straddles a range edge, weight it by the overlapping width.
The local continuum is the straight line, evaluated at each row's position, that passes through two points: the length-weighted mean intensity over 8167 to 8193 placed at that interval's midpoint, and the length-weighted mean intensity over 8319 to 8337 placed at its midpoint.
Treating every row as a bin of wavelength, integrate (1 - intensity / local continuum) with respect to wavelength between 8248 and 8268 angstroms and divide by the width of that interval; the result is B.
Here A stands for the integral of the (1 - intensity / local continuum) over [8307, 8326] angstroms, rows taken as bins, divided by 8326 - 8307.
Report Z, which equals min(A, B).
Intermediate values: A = 0.00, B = -0.025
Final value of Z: -0.025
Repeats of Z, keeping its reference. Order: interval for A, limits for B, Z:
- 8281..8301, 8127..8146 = -0.036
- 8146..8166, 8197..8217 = -0.042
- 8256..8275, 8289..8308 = -0.026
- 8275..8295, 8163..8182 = -0.043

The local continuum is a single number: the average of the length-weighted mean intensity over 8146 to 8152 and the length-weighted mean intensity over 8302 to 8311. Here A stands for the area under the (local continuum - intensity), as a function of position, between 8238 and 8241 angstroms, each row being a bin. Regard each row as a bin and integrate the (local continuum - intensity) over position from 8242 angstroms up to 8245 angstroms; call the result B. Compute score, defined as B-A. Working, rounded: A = -1.9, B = 0.6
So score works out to 2.5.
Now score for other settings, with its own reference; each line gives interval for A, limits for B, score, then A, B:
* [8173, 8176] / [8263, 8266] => 3.0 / -2.6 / 0.4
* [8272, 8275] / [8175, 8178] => -4.3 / 2.4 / -1.9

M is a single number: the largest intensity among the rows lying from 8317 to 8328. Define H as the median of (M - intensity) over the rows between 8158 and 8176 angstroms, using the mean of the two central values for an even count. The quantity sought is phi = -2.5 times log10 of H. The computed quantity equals 0.36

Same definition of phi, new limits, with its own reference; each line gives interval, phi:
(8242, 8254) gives -0.28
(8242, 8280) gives -0.25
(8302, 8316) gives -0.37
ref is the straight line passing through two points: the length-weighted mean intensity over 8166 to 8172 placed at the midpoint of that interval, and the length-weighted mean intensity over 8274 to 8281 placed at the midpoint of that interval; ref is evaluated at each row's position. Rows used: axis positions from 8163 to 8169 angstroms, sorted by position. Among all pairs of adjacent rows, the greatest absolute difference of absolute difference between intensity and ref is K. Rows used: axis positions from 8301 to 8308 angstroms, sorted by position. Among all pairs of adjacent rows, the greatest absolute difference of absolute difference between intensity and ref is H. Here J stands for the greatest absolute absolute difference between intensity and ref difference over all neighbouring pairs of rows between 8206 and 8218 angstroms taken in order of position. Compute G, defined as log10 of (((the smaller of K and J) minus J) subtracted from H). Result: 0.6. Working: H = 1.0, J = 3.5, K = 0.45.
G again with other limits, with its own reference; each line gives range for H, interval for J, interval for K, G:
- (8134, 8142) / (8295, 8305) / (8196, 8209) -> 0.0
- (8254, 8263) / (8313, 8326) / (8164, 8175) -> 0.6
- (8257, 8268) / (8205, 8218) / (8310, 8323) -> 0.0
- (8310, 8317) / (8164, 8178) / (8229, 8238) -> 0.6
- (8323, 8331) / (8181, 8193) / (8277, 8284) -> 0.2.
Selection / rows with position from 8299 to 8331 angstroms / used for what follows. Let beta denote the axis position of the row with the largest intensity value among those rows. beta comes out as 8325.5 angstroms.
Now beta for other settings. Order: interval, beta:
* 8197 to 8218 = 8201.0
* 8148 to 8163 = 8156.0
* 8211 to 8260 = 8226.5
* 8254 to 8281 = 8277.5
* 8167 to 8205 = 8174.0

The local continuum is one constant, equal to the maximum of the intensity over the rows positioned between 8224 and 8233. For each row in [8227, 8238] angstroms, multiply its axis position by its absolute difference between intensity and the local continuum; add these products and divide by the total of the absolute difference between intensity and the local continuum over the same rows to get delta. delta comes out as 8233.3 angstroms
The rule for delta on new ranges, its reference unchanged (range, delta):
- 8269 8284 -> 8275.2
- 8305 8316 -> 8309.7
